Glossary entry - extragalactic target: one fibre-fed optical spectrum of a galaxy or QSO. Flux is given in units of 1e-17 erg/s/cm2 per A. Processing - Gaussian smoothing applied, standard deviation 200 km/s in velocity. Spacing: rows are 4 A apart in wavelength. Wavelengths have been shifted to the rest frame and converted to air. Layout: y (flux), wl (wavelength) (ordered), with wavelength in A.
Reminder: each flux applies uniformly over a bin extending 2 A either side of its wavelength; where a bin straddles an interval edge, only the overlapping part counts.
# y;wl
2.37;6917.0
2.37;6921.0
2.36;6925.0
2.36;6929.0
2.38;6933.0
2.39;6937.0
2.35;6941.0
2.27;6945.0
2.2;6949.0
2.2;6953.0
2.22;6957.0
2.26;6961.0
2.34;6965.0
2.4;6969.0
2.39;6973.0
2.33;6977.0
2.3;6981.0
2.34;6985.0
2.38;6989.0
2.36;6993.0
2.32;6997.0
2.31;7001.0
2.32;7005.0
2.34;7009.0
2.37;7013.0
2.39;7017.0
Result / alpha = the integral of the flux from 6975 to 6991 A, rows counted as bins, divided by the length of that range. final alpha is 2.34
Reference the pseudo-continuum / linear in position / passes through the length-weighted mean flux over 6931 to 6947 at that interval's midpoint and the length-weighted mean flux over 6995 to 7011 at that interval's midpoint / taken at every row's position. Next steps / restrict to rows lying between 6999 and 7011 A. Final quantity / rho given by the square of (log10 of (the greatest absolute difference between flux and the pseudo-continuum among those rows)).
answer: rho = 2.9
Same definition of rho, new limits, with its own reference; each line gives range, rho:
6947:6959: 0.7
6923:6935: 2.3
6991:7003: 2.2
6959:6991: 1.2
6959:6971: 1.2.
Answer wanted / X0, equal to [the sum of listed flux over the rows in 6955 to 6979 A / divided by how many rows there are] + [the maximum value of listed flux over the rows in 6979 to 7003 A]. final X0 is 4.70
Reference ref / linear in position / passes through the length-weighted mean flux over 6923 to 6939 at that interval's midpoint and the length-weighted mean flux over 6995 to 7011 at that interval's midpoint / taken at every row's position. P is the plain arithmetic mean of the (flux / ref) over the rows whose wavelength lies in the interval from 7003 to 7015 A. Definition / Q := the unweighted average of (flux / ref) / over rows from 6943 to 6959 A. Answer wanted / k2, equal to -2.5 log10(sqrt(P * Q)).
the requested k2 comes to 0.026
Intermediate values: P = 1.01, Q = 0.94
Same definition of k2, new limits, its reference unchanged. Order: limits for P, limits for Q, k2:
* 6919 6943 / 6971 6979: -0.003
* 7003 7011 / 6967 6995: -0.007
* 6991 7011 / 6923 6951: 0.007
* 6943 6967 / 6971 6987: 0.025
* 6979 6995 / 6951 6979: 0.007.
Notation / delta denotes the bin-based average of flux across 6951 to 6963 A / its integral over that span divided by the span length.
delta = 2.227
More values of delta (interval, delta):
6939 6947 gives 2.310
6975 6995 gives 2.342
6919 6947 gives 2.354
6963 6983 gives 2.352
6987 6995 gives 2.370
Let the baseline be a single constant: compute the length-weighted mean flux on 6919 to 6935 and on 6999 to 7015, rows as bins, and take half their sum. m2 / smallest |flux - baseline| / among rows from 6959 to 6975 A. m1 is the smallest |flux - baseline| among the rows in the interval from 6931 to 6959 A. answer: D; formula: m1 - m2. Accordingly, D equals -0.0100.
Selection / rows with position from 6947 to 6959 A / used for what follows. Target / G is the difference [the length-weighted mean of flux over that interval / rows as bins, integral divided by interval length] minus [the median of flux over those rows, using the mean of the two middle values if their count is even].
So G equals 0.007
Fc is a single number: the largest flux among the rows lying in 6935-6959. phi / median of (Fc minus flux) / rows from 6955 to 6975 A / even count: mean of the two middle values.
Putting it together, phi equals 0.05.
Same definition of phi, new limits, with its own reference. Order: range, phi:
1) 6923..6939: 0.02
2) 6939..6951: 0.12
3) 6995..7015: 0.07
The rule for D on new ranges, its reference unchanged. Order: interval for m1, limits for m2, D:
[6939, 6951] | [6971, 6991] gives -0.0100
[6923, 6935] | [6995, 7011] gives -0.0025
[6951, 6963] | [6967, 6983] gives 0.0700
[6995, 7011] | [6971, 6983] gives -0.0100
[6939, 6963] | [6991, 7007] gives -0.0075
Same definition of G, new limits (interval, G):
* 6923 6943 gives 0.008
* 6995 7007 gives -0.003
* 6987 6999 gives -0.007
